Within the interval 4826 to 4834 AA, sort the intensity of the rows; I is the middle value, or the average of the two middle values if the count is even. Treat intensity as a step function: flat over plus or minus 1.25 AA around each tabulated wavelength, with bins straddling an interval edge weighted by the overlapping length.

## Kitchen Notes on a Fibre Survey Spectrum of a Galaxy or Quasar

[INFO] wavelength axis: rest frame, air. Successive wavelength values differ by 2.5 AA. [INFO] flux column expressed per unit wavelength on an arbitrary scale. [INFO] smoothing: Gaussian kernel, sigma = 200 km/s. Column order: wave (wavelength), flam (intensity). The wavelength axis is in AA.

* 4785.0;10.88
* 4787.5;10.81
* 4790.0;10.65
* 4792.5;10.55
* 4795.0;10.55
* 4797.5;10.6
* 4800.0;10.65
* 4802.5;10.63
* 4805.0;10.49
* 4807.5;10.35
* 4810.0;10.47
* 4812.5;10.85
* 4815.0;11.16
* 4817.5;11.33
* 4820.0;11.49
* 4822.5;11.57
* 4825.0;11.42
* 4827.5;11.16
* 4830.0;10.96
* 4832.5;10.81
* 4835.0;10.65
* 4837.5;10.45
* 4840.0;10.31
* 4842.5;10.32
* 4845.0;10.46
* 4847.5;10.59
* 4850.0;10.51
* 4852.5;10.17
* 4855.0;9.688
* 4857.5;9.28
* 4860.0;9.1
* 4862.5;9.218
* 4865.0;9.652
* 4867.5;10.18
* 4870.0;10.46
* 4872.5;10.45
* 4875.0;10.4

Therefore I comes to 10.96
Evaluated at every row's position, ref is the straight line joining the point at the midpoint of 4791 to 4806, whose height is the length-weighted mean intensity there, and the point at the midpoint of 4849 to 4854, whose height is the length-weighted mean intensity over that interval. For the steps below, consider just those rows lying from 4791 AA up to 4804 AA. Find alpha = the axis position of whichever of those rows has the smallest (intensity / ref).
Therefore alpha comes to 4792.5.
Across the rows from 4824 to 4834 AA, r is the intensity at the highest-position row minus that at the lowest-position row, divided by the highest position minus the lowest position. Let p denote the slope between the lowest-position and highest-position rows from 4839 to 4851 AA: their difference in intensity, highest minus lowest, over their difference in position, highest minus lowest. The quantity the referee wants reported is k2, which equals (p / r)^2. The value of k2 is 0.1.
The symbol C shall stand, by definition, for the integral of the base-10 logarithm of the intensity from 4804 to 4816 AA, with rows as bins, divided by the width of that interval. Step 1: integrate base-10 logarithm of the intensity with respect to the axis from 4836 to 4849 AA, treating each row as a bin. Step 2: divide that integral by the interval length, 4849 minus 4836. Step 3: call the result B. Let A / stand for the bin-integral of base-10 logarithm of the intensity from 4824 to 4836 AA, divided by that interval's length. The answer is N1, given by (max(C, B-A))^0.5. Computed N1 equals 1.01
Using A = 1.04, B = 1.02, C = 1.03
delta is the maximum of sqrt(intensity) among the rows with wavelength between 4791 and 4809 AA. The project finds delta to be 3.263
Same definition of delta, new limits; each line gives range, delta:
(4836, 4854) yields 3.254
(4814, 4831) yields 3.401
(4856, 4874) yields 3.234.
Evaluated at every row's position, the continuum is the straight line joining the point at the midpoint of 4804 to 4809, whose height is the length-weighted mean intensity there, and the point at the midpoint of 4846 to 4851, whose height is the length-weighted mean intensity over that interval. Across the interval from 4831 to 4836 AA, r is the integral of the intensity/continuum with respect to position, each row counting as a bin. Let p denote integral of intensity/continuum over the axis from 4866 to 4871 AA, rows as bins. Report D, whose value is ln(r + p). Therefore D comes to 2.30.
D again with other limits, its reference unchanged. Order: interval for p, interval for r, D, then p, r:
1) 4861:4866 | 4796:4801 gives 2.26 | 4.44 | 5.11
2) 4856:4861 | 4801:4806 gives 2.24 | 4.36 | 5.08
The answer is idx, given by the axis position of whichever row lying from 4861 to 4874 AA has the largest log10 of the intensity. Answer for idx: 4870.0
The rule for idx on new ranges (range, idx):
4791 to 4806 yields 4800.0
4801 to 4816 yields 4815.0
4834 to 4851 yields 4835.0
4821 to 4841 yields 4822.5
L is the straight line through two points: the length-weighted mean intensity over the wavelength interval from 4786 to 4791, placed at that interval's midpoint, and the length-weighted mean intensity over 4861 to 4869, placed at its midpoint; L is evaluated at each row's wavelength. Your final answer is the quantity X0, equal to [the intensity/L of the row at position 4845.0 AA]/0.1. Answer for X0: 10.5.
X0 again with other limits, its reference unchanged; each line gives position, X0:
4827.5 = 10.9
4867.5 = 10.5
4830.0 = 10.8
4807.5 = 9.9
